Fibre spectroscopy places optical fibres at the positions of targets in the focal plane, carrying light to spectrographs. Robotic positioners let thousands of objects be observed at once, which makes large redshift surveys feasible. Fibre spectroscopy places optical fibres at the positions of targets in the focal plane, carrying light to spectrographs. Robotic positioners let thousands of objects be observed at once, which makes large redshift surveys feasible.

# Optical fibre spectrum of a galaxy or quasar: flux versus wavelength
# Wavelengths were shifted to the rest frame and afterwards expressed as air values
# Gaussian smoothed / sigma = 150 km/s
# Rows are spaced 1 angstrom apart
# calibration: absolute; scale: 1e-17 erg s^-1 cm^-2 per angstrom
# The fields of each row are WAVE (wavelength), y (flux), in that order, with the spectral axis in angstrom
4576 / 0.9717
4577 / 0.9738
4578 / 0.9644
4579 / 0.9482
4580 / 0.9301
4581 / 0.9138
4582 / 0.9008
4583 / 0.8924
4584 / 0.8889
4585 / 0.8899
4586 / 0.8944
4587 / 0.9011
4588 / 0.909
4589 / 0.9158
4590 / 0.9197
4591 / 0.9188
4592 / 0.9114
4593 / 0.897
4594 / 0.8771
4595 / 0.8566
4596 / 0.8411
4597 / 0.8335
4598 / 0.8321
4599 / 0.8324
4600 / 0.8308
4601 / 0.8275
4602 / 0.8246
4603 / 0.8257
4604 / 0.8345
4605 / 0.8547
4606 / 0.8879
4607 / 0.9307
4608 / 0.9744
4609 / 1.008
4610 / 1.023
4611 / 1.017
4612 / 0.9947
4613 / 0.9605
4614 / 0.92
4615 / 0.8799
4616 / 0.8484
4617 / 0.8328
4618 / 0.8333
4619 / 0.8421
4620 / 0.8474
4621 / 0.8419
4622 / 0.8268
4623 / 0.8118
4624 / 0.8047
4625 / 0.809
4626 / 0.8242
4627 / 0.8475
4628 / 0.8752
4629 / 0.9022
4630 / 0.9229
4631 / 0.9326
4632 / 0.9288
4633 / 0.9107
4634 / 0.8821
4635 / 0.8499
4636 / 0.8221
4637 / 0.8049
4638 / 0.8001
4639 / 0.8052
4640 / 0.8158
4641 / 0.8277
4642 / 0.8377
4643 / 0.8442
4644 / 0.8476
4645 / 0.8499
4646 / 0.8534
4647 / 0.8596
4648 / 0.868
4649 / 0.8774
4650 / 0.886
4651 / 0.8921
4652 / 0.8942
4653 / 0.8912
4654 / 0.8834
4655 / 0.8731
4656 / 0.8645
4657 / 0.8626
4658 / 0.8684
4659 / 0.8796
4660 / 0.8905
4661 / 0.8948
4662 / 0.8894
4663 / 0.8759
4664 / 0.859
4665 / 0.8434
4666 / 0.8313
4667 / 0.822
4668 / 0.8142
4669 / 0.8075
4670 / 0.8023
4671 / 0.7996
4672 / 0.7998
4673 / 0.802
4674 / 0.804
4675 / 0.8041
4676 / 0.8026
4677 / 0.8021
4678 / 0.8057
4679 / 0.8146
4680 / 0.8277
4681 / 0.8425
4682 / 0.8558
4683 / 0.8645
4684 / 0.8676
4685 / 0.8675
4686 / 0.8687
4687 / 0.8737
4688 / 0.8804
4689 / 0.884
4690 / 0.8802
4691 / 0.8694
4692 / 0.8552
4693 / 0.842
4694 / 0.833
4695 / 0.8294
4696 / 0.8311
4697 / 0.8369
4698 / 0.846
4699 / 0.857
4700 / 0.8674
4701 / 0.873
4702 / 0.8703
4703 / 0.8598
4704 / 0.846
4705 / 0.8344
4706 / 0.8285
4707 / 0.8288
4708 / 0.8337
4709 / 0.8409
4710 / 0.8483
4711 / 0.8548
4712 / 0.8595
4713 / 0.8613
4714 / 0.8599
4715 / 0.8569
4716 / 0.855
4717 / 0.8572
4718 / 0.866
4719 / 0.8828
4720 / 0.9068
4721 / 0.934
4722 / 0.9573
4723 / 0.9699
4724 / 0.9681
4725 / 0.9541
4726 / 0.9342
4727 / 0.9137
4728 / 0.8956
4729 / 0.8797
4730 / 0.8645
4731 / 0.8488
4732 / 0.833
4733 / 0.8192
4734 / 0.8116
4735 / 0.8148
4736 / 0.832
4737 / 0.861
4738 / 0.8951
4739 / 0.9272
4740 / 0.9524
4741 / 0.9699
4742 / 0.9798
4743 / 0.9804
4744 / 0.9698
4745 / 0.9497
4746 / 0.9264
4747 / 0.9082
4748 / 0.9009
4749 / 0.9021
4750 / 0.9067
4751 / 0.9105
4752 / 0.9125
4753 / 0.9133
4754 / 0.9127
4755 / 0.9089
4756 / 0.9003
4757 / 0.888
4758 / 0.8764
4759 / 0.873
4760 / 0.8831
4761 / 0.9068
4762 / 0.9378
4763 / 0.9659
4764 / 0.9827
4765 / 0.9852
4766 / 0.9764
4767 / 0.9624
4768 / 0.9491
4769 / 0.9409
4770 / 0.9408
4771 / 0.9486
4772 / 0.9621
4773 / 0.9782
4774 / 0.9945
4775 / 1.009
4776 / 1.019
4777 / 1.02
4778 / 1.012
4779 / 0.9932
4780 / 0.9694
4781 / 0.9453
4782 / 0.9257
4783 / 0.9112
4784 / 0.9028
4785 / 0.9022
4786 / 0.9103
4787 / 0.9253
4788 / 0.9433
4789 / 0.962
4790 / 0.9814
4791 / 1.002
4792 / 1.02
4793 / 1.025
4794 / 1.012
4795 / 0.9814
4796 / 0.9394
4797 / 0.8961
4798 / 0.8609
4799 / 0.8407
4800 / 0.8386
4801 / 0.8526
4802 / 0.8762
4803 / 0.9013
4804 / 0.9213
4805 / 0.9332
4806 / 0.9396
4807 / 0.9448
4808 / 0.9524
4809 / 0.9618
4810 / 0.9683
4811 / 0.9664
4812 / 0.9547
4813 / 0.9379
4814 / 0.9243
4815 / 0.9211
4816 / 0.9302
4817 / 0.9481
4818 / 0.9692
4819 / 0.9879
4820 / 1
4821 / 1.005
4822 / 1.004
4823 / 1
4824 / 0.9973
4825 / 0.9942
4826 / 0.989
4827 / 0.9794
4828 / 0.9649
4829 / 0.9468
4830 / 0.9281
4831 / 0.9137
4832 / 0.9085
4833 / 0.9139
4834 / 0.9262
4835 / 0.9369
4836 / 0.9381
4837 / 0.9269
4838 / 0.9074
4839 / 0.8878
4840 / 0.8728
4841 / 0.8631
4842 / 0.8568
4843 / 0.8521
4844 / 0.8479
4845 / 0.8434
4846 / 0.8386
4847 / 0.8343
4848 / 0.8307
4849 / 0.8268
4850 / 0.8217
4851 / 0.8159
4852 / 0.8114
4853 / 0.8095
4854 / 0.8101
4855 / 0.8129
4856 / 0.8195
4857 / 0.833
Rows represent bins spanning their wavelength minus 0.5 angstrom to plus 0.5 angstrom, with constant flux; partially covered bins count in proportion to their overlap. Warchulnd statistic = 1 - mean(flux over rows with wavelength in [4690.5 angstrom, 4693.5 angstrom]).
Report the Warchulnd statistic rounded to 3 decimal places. 0.144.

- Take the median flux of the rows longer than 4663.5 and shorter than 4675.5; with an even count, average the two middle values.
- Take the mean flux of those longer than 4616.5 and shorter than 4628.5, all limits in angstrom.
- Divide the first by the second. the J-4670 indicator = 0.97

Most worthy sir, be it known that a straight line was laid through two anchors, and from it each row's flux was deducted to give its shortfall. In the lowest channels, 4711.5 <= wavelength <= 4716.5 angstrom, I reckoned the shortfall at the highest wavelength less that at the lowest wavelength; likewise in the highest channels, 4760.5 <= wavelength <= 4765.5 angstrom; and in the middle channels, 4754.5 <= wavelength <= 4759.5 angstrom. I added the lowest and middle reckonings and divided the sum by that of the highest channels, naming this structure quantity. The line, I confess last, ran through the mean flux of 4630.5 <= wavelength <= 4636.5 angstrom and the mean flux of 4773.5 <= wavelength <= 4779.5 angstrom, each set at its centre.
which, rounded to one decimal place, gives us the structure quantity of -0.6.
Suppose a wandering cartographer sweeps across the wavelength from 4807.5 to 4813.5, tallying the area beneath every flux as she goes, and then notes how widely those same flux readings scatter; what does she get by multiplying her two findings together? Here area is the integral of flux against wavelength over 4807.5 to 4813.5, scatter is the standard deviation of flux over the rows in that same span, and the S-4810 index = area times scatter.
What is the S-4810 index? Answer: 0.06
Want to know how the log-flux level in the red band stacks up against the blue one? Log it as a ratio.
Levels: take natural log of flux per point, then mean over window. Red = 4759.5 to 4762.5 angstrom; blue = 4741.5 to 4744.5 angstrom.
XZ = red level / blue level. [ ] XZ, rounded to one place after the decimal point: 4.0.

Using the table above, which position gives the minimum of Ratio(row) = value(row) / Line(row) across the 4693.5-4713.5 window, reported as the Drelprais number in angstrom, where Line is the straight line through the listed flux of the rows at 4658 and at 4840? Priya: 4706 angstrom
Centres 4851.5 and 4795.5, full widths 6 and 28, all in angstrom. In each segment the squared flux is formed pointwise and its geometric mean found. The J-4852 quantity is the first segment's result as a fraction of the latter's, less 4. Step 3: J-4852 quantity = -3.23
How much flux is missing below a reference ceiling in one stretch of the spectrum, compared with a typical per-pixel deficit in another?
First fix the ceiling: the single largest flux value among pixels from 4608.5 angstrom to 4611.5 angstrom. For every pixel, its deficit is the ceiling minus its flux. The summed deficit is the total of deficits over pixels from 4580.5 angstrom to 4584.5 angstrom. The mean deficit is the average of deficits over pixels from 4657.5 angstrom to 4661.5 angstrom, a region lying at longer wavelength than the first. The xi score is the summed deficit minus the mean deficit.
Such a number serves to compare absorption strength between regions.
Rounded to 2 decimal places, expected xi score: 0.36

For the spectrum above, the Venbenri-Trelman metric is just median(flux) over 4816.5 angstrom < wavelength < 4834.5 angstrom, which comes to 0.974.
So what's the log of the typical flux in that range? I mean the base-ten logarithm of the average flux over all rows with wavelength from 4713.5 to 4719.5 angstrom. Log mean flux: -0.064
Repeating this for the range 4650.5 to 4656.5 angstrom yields -0.054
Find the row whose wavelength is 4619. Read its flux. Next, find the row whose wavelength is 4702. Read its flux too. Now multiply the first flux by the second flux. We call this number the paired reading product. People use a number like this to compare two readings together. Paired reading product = 0.73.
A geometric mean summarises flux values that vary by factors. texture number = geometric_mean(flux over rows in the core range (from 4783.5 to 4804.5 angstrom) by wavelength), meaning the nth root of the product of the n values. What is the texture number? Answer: 0.927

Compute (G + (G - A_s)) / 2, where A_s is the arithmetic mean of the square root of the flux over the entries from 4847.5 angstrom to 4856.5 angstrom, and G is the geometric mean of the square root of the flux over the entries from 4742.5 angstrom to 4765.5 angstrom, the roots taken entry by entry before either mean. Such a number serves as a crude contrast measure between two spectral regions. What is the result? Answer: 0.508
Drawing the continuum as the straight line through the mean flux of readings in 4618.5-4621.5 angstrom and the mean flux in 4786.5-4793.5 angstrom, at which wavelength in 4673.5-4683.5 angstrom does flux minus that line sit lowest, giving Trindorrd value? 4677 angstrom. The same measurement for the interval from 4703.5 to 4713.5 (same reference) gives 4707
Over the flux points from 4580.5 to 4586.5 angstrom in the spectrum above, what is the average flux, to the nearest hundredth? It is 0.90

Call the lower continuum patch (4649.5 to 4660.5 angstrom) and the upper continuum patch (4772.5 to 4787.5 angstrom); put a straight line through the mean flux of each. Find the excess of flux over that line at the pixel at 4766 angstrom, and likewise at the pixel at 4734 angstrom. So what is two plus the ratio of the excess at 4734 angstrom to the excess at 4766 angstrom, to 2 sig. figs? -2.9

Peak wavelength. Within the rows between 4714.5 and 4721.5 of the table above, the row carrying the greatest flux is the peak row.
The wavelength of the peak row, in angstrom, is 4721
